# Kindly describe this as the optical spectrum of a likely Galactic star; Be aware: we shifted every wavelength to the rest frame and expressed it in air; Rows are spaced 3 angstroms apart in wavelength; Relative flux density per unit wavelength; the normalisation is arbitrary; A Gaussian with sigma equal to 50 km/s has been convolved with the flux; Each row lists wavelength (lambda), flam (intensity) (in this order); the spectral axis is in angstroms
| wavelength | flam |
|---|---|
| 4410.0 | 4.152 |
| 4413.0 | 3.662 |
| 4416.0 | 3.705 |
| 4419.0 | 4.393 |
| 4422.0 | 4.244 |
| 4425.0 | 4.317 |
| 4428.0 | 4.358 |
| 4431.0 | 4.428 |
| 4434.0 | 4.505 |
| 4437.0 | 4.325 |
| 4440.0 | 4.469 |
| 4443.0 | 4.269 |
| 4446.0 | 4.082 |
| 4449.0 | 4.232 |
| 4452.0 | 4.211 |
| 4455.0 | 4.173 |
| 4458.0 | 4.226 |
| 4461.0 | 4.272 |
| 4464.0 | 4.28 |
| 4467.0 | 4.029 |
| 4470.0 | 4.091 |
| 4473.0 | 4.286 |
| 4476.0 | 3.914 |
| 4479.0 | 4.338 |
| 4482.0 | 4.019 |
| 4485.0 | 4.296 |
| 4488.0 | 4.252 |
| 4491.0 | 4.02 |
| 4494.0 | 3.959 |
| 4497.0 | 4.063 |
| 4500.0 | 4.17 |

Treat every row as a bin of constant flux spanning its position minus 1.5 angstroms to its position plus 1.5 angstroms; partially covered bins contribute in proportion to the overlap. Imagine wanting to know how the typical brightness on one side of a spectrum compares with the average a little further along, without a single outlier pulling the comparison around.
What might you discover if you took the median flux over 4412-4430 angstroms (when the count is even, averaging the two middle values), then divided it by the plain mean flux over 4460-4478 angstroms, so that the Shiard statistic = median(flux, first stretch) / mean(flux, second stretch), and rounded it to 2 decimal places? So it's 1.03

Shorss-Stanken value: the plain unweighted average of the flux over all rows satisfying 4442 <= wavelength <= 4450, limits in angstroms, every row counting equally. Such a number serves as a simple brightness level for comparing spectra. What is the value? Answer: 4.19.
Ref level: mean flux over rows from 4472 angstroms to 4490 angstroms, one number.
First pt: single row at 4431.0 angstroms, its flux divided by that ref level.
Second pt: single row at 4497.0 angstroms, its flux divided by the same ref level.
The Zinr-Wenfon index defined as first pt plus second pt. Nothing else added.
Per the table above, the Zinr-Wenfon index 2.03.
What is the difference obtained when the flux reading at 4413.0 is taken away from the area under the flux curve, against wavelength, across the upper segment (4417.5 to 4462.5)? 190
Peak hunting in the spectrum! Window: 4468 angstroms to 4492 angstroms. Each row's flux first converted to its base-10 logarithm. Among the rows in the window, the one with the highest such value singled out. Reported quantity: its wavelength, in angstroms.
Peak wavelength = 4479.0 angstroms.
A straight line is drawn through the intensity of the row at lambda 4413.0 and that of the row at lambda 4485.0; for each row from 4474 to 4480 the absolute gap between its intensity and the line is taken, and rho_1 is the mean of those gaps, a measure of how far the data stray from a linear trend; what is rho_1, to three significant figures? 0.199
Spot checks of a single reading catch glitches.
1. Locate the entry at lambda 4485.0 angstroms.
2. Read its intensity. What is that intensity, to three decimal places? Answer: 4.296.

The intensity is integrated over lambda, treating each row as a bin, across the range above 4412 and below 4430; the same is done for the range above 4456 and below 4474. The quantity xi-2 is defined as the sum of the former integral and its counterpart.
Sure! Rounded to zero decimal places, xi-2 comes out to 150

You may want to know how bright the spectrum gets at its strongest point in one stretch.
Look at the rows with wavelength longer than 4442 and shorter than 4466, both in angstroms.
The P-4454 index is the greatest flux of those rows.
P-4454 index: 4.28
